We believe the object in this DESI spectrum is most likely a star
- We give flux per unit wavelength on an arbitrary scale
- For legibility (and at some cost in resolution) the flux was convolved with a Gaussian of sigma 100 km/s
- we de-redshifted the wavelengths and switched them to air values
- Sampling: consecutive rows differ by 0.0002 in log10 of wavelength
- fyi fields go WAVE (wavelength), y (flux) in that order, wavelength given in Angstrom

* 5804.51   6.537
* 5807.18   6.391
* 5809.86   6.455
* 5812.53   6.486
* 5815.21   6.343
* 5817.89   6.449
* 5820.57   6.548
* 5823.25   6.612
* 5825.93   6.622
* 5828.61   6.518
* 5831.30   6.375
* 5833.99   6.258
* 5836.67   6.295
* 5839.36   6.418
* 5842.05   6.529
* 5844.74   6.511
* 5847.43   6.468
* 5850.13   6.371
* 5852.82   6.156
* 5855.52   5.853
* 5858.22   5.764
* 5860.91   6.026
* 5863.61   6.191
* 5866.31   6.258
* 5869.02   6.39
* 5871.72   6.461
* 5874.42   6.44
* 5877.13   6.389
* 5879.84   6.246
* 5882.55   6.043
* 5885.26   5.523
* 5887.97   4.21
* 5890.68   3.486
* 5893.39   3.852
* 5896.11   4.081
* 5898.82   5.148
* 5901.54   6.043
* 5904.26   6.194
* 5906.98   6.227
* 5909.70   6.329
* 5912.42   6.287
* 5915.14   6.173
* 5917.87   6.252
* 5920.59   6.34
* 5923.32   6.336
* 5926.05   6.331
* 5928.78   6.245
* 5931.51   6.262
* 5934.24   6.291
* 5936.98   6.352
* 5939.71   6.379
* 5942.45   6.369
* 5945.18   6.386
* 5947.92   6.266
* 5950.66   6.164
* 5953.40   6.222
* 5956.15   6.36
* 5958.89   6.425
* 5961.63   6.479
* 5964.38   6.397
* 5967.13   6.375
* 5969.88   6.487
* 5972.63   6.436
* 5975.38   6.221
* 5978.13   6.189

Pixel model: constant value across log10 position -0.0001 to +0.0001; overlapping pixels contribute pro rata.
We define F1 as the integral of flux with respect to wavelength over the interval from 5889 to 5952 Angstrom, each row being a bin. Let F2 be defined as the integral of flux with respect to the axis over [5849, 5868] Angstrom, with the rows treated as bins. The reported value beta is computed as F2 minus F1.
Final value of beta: -256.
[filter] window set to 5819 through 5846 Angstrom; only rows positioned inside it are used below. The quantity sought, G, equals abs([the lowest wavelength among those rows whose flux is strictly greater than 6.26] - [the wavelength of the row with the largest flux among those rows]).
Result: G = 5.4 Angstrom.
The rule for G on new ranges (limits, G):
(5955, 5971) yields 13.7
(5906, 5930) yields 10.9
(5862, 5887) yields 2.7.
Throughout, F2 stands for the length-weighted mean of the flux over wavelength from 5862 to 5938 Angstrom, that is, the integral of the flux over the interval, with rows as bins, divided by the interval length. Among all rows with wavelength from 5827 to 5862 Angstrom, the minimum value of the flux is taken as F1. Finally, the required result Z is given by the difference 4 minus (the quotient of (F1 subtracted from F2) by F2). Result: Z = 3.98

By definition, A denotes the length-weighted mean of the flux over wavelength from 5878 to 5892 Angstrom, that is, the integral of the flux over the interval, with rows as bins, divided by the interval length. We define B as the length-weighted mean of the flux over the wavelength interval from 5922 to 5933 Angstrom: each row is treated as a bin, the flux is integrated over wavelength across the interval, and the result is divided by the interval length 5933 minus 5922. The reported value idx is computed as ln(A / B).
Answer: -0.20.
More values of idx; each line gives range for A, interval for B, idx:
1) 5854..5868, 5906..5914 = -0.04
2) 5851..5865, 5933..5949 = -0.05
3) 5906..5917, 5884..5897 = 0.39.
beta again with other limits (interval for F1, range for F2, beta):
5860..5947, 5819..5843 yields -360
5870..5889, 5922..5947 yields 45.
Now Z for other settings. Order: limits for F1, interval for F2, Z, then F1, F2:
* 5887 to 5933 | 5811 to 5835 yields 3.54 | 3.486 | 6.47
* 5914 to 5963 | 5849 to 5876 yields 4.00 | 6.164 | 6.19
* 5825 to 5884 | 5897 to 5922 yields 3.95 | 5.764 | 6.07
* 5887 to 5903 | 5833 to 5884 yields 3.56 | 3.486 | 6.27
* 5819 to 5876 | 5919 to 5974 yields 3.91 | 5.764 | 6.34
